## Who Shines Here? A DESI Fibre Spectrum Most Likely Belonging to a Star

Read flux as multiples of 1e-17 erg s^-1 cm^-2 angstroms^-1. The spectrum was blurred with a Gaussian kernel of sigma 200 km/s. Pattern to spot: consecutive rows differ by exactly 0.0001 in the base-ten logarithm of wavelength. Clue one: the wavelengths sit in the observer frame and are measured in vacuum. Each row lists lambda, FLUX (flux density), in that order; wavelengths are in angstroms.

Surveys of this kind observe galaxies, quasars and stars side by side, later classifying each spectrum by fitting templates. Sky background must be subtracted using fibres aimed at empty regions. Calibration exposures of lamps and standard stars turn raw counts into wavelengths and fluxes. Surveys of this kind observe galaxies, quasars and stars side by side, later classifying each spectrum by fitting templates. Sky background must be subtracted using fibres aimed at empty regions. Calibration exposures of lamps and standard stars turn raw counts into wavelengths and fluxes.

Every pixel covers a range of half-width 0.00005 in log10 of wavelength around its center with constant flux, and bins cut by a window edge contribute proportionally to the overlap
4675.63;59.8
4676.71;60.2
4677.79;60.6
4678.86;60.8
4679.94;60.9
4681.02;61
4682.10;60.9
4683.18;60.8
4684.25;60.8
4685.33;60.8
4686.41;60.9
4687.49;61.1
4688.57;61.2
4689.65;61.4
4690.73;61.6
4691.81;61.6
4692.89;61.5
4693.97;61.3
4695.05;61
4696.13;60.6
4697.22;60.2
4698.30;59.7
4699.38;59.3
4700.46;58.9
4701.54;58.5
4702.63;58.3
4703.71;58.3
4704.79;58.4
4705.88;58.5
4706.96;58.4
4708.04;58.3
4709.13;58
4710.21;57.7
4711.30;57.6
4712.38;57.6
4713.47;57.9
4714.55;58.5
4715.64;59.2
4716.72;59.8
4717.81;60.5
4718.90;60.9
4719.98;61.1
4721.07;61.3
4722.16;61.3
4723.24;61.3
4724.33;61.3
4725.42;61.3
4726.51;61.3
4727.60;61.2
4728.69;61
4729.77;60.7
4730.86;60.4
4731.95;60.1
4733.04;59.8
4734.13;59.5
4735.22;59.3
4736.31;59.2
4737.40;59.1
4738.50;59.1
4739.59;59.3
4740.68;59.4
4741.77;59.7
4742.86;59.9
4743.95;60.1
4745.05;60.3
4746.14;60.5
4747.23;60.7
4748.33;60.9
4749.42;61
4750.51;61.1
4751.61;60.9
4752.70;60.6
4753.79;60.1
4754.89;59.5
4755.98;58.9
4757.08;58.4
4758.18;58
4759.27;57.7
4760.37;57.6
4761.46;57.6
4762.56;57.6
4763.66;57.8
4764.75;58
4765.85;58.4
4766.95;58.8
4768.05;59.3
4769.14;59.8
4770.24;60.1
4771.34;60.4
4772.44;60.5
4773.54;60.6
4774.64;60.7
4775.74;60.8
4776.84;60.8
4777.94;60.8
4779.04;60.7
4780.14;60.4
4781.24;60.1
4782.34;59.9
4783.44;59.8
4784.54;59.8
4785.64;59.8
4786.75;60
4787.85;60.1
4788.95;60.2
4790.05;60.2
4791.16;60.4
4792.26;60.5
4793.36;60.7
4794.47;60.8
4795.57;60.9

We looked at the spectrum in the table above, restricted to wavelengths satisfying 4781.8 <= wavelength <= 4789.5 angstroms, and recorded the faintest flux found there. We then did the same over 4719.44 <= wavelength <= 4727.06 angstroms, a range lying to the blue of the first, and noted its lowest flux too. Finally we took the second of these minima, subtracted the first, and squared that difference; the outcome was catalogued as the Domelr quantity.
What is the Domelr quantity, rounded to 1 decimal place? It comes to 1.7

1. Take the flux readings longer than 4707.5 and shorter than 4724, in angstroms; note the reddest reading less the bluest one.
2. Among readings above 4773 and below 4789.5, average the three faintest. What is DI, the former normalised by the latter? 0.05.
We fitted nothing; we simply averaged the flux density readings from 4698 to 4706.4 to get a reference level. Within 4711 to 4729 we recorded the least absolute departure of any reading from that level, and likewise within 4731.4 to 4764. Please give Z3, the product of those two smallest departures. 0.04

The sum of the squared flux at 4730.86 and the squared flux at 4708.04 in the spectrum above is 7047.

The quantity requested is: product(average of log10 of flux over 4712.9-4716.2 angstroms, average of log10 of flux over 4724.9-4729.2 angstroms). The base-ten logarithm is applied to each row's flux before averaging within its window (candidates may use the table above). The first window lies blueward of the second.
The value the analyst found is 3.16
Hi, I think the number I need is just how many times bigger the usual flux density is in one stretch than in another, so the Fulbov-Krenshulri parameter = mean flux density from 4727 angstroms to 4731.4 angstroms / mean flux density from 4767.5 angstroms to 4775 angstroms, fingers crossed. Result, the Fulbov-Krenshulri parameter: 1.01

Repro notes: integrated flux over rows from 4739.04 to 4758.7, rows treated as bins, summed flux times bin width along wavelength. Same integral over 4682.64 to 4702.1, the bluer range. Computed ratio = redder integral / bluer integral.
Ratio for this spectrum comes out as 1.00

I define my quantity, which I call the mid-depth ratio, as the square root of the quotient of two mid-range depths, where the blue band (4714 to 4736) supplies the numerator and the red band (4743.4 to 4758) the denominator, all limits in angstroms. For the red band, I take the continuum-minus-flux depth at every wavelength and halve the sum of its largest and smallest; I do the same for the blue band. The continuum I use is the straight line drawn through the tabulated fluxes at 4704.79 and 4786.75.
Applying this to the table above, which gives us 1.78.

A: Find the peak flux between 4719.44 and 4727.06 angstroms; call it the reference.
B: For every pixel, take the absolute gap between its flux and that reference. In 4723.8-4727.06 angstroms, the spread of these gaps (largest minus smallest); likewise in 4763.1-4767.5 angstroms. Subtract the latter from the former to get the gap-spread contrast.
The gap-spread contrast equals -1.0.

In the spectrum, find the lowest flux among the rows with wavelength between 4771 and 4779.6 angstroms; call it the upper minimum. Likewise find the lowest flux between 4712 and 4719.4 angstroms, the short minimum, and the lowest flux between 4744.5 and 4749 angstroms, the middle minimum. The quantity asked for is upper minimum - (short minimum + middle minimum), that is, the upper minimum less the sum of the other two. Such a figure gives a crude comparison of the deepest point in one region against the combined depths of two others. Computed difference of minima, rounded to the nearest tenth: -57.5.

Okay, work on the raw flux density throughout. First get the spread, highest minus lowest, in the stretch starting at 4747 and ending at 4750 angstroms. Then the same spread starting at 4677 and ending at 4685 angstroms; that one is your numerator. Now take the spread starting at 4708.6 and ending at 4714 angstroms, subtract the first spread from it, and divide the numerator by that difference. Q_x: 4.0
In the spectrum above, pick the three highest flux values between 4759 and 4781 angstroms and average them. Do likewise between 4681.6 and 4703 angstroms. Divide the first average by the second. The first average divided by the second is 0.988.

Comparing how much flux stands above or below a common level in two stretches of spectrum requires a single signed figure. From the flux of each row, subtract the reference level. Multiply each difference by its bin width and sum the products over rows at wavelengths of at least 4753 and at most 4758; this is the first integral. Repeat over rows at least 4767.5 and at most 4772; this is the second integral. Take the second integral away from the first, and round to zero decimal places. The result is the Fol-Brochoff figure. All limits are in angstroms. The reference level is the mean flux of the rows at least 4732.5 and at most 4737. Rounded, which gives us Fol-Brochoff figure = -3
